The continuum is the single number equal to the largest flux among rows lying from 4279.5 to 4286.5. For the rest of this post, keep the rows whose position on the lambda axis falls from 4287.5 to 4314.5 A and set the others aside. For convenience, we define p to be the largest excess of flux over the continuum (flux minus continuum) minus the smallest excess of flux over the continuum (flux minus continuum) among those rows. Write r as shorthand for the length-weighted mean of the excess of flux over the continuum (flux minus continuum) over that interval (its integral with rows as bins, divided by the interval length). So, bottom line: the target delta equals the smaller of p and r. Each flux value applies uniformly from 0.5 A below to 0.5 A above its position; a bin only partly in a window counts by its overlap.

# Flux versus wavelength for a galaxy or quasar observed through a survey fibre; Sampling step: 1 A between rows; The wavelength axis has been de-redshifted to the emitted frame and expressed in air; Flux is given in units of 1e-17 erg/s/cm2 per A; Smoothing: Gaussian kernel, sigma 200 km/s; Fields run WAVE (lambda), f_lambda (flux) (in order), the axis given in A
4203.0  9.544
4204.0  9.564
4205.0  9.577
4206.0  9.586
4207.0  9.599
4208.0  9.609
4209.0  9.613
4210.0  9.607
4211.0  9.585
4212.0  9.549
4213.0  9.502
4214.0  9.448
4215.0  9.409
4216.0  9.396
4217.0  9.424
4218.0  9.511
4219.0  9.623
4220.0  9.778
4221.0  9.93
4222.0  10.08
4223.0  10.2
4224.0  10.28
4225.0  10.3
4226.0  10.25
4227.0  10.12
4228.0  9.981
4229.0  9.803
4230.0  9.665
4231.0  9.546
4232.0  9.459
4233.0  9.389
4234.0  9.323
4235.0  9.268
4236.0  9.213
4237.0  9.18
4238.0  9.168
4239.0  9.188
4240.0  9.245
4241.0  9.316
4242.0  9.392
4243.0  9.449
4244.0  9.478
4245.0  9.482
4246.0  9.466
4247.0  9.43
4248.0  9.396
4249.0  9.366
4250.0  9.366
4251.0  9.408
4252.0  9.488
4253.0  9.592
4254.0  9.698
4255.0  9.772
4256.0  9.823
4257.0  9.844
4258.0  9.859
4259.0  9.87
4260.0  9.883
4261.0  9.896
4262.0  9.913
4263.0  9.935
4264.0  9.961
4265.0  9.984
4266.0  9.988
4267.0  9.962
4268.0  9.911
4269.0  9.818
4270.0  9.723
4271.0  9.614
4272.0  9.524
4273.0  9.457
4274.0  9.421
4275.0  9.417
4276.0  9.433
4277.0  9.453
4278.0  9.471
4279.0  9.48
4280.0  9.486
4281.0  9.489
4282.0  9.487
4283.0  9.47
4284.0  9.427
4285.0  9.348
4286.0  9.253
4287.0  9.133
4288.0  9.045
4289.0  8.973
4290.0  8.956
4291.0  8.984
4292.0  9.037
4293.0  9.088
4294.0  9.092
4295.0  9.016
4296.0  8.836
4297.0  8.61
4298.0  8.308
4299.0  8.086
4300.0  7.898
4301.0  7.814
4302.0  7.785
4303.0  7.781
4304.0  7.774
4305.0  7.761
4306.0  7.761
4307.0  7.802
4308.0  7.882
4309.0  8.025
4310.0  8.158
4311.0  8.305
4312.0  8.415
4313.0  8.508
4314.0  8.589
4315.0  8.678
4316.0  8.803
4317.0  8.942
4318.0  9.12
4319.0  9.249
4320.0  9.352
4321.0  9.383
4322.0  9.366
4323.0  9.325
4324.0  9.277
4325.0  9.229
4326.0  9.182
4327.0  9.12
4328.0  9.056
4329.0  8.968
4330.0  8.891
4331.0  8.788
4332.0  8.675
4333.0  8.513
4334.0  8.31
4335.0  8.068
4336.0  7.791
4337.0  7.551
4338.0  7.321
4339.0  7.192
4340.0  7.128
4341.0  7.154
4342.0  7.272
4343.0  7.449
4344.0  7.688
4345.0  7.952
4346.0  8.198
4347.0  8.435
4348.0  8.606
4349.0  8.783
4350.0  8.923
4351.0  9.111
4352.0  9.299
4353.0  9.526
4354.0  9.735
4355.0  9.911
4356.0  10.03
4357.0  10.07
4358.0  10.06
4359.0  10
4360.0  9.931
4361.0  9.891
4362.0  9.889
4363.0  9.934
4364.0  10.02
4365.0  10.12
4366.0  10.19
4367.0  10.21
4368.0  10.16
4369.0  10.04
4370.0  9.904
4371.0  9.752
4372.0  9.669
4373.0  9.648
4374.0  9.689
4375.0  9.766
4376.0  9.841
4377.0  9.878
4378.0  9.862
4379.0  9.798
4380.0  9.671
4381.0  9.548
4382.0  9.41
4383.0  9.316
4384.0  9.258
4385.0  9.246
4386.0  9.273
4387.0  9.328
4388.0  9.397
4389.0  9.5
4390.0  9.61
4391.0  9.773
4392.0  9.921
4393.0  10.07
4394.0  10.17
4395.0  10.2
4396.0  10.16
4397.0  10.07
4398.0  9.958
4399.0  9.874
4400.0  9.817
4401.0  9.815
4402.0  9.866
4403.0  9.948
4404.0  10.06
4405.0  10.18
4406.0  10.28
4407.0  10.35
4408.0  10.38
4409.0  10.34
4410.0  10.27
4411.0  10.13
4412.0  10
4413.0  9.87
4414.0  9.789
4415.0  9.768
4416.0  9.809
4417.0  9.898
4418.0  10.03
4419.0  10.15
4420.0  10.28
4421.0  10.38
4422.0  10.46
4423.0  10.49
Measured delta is -1.1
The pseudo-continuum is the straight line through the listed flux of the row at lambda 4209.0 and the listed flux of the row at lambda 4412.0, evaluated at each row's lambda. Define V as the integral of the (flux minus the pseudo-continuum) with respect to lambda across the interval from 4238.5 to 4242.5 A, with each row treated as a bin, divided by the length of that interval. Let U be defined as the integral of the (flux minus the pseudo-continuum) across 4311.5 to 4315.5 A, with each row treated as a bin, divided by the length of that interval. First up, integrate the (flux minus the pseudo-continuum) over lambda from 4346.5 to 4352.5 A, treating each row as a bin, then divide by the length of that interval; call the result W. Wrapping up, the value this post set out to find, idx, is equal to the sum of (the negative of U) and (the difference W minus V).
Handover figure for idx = 0.6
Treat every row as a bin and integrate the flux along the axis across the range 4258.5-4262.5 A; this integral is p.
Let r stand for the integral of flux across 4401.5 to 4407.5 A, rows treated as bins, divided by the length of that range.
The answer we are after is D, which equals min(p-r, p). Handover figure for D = 29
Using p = 40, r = 10.1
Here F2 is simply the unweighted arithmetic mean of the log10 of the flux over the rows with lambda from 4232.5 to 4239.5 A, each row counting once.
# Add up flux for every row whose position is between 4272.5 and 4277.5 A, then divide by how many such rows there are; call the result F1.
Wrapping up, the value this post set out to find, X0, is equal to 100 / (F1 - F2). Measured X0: 11.8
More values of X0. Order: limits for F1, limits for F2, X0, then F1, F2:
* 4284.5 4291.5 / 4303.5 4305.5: 12.2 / 9.1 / 0.89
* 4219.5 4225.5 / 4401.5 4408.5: 11.0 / 10.1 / 1.01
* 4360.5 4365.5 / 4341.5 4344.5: 11.0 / 10.0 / 0.87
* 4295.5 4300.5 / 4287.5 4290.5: 13.5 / 8.3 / 0.95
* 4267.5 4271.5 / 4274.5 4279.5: 11.4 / 9.8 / 0.98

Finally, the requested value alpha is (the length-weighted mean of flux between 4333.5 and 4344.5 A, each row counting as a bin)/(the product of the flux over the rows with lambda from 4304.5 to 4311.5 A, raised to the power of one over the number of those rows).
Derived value 0.95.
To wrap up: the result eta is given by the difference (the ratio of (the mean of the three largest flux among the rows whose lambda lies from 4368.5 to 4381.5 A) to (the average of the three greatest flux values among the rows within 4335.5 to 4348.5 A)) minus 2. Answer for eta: -0.82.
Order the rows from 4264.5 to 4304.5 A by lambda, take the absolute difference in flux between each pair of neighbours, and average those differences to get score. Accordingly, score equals 0.068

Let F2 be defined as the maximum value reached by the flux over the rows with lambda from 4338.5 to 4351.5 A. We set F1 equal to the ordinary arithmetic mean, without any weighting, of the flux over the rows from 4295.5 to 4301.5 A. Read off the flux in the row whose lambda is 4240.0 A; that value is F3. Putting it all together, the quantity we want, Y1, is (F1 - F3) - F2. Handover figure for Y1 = -10.1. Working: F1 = 8.26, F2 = 9.111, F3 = 9.245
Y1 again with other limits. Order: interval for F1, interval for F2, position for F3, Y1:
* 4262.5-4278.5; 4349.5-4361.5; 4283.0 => -9.8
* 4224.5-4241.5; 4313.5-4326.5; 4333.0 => -8.3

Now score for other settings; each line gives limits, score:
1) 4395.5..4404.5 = 0.074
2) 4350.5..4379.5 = 0.083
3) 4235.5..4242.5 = 0.045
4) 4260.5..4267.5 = 0.020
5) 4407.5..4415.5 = 0.087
